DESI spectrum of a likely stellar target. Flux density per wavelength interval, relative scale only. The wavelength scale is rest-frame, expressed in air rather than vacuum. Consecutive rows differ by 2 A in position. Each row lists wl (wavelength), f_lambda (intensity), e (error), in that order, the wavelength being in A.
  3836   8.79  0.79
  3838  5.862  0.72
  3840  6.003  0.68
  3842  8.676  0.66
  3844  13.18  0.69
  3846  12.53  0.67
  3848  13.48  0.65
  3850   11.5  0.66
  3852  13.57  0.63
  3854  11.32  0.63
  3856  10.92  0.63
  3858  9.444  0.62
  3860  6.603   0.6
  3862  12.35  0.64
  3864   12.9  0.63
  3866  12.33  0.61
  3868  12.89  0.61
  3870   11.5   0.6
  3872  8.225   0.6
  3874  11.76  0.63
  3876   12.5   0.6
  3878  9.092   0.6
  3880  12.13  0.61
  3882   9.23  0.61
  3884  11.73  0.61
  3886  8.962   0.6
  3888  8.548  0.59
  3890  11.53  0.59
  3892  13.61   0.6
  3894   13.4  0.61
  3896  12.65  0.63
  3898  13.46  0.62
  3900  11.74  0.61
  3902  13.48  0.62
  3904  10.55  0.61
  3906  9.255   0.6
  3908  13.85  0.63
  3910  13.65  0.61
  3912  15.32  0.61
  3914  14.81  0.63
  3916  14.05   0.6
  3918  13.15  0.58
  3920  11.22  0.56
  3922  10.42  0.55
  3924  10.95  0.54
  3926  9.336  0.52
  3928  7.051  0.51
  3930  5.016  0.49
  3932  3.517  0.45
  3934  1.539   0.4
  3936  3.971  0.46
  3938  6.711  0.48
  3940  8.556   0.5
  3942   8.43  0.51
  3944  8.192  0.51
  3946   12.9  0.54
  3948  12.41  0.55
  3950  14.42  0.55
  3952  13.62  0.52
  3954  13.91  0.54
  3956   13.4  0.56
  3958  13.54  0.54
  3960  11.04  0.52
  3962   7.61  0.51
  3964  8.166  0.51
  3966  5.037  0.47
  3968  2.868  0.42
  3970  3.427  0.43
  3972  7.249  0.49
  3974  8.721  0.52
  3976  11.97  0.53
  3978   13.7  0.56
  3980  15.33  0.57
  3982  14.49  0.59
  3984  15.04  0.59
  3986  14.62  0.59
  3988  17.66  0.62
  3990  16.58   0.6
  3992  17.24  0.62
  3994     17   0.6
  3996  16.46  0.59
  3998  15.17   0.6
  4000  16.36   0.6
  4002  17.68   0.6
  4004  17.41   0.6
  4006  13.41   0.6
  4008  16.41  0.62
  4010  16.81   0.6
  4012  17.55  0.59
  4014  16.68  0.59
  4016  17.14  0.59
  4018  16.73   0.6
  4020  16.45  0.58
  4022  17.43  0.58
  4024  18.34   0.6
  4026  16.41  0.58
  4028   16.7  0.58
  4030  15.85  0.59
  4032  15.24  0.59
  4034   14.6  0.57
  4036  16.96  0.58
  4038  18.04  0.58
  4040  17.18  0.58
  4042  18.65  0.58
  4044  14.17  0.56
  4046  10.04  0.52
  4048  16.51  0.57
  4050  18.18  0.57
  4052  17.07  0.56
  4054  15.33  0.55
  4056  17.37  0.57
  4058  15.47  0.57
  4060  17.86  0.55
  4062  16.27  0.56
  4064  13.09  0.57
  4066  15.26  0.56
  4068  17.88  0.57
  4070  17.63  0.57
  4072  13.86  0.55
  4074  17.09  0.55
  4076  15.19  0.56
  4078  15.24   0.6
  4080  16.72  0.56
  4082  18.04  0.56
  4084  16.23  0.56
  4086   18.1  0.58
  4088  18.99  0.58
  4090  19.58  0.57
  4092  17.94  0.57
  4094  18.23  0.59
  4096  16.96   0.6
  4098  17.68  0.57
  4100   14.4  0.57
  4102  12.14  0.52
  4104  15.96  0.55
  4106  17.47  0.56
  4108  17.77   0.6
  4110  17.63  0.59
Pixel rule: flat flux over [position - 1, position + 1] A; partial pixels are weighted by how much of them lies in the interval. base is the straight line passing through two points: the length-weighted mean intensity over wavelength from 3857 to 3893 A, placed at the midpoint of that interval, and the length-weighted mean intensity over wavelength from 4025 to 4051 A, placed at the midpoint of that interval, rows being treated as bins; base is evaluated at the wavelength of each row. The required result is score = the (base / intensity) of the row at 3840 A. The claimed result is 1.62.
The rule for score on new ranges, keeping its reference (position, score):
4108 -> 1.03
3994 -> 0.86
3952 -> 0.98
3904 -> 1.12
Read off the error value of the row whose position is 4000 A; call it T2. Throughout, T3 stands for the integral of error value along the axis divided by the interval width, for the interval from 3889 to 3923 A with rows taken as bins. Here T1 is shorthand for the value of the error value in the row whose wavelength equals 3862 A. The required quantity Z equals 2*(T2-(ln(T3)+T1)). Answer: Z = 0.93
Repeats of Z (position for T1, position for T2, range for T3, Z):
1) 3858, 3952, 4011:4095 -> 0.92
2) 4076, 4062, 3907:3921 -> 1.01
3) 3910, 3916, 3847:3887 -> 0.94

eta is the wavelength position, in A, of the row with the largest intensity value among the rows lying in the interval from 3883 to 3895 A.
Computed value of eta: 3892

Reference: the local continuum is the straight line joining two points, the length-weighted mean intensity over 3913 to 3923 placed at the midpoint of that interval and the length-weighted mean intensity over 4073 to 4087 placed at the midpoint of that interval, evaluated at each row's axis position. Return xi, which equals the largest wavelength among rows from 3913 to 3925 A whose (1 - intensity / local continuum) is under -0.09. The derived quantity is 3916 A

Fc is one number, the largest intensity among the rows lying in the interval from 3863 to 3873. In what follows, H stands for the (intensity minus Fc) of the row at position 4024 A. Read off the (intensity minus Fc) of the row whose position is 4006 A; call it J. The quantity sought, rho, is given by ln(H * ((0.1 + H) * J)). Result 2.7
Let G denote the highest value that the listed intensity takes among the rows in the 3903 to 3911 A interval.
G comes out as 13.85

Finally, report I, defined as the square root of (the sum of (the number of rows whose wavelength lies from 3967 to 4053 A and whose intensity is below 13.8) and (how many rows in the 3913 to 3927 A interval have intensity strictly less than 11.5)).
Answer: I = 3.5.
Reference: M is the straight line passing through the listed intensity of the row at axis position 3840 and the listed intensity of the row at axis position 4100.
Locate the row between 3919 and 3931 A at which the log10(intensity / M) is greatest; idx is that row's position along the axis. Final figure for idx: 3920 A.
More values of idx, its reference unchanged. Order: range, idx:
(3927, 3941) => 3940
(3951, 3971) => 3954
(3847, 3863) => 3848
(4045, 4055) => 4050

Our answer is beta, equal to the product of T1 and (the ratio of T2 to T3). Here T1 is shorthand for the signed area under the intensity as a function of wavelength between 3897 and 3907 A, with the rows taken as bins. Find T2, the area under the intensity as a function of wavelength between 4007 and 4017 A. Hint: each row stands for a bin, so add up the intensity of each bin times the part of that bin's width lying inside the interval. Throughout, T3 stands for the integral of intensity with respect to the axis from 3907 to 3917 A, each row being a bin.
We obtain 138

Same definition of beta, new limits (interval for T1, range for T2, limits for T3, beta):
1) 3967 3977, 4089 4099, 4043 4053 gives 81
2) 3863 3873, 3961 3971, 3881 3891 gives 63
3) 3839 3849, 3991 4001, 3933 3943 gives 303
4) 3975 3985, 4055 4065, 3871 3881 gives 210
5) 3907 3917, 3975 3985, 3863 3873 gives 175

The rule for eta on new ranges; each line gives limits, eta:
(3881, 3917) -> 3912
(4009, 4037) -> 4024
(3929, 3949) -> 3946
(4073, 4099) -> 4090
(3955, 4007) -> 4002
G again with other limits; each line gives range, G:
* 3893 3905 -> 13.48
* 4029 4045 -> 18.65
